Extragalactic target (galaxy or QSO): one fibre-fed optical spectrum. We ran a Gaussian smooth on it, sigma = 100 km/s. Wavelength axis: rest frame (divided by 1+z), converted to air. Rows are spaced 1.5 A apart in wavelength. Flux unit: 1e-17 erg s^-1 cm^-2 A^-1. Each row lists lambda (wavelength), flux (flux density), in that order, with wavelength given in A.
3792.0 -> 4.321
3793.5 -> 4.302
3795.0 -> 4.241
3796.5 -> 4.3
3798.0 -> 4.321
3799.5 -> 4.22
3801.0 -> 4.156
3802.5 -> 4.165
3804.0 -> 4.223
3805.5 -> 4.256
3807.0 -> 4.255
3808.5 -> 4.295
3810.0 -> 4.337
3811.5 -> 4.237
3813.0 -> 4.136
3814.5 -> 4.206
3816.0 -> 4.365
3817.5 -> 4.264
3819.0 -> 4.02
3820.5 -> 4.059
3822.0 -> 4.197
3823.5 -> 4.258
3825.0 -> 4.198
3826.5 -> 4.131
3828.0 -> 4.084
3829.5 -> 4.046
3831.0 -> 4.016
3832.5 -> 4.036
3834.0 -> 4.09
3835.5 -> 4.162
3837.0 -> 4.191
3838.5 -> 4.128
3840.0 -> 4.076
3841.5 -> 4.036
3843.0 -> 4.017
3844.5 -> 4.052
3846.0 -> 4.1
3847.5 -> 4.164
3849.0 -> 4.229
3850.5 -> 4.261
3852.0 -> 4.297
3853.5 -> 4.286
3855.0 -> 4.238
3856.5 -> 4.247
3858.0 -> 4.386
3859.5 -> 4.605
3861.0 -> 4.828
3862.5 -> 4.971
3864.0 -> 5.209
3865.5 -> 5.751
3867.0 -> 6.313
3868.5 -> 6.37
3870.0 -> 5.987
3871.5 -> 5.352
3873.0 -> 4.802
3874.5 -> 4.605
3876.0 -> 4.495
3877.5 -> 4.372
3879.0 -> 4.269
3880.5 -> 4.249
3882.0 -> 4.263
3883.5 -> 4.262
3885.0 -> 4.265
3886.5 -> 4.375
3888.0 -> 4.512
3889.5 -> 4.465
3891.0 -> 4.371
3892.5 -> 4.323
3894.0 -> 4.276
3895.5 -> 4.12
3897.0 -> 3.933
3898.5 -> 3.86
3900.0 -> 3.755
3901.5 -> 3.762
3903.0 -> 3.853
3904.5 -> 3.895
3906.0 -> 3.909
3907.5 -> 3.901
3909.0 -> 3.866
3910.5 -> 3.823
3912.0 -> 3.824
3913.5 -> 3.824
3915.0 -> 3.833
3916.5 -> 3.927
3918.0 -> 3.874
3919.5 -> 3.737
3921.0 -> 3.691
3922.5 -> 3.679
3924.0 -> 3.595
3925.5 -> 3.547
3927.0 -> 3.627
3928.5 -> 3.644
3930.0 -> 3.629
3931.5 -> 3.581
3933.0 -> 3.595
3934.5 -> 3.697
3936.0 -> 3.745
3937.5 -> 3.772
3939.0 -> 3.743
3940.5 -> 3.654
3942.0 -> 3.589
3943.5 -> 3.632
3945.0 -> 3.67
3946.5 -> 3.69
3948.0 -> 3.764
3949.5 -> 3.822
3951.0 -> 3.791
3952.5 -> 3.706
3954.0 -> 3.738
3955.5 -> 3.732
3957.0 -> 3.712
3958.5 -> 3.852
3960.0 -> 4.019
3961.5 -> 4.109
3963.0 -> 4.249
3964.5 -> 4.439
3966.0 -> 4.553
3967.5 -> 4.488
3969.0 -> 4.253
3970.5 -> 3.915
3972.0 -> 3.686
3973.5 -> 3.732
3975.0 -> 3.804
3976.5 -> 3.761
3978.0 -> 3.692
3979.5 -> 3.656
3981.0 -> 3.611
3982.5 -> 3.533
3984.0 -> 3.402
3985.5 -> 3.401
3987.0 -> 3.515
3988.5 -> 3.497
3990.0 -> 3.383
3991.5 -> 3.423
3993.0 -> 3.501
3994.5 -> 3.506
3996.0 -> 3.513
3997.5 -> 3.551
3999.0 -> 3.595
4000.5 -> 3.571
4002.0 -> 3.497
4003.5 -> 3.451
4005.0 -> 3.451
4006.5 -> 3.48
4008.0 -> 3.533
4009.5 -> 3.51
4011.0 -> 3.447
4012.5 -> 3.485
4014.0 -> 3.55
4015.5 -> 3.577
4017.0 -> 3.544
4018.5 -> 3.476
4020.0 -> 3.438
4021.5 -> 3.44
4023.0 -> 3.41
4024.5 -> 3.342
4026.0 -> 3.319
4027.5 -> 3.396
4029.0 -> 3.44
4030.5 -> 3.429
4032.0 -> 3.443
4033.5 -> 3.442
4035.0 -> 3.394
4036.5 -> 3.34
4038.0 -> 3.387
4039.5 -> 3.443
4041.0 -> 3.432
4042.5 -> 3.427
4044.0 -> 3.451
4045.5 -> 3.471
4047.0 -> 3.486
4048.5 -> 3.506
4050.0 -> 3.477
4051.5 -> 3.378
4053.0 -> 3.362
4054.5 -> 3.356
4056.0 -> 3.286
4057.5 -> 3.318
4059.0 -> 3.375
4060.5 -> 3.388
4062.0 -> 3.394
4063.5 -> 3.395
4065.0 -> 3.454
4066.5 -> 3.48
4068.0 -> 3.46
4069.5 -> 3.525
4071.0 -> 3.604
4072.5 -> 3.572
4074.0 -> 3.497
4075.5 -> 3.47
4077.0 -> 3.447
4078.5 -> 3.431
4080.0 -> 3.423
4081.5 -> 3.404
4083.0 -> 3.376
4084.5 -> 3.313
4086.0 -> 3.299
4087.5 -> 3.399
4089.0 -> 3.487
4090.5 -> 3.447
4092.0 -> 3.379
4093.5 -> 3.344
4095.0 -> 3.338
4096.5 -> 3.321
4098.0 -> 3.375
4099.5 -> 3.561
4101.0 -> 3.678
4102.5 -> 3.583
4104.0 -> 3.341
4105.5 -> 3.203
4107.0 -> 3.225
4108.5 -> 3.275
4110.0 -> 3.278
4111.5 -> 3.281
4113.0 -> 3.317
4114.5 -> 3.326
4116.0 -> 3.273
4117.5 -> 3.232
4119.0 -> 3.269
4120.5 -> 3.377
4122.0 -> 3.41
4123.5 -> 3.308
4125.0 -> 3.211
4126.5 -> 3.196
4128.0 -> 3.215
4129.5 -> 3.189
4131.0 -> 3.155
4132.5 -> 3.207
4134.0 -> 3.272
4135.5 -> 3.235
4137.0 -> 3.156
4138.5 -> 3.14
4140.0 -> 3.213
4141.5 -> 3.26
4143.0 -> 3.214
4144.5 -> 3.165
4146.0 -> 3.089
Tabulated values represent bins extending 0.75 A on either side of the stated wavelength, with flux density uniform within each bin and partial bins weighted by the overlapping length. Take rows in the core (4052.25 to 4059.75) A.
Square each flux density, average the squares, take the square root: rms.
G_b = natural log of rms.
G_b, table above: 1.21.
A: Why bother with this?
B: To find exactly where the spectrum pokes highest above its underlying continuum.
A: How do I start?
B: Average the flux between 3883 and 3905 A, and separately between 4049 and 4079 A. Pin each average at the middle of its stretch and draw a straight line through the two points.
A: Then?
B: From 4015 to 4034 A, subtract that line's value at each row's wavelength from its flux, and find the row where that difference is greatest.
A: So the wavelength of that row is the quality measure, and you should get 4015.5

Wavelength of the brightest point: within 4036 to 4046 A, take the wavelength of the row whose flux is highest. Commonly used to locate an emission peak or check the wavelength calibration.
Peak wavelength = 4045.5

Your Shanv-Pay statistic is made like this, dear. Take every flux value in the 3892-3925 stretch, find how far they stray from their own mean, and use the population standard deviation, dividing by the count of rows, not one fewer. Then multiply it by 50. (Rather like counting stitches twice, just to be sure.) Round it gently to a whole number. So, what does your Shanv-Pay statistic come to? 9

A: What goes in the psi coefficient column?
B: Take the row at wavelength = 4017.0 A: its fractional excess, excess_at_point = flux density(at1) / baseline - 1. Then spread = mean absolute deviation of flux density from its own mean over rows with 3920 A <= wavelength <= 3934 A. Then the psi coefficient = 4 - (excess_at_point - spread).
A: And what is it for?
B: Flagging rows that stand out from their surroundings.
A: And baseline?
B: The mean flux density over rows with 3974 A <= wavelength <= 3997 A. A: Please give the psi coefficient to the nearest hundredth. 4.04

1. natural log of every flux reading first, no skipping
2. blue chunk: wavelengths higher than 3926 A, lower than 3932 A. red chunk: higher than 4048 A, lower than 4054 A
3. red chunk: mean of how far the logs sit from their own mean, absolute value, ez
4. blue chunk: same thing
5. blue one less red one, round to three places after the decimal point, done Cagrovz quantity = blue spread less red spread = -0.012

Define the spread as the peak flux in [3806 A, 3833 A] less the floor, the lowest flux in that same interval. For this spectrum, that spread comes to 0.35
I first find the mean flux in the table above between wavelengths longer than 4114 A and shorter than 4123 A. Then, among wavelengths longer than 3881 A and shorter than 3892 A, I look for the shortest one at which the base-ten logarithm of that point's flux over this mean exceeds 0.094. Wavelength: 3882.0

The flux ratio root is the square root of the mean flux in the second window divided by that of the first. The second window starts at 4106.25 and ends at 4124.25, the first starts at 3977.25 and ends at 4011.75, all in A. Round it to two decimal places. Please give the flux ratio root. 0.97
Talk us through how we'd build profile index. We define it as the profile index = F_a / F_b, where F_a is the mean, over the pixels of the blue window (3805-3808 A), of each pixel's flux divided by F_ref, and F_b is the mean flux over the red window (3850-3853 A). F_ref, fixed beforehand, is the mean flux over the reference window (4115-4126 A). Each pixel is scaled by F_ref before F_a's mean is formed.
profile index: 0.302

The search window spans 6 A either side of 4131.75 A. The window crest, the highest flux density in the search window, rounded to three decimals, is 3.272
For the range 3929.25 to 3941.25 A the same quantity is 3.772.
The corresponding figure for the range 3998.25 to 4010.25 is 3.595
